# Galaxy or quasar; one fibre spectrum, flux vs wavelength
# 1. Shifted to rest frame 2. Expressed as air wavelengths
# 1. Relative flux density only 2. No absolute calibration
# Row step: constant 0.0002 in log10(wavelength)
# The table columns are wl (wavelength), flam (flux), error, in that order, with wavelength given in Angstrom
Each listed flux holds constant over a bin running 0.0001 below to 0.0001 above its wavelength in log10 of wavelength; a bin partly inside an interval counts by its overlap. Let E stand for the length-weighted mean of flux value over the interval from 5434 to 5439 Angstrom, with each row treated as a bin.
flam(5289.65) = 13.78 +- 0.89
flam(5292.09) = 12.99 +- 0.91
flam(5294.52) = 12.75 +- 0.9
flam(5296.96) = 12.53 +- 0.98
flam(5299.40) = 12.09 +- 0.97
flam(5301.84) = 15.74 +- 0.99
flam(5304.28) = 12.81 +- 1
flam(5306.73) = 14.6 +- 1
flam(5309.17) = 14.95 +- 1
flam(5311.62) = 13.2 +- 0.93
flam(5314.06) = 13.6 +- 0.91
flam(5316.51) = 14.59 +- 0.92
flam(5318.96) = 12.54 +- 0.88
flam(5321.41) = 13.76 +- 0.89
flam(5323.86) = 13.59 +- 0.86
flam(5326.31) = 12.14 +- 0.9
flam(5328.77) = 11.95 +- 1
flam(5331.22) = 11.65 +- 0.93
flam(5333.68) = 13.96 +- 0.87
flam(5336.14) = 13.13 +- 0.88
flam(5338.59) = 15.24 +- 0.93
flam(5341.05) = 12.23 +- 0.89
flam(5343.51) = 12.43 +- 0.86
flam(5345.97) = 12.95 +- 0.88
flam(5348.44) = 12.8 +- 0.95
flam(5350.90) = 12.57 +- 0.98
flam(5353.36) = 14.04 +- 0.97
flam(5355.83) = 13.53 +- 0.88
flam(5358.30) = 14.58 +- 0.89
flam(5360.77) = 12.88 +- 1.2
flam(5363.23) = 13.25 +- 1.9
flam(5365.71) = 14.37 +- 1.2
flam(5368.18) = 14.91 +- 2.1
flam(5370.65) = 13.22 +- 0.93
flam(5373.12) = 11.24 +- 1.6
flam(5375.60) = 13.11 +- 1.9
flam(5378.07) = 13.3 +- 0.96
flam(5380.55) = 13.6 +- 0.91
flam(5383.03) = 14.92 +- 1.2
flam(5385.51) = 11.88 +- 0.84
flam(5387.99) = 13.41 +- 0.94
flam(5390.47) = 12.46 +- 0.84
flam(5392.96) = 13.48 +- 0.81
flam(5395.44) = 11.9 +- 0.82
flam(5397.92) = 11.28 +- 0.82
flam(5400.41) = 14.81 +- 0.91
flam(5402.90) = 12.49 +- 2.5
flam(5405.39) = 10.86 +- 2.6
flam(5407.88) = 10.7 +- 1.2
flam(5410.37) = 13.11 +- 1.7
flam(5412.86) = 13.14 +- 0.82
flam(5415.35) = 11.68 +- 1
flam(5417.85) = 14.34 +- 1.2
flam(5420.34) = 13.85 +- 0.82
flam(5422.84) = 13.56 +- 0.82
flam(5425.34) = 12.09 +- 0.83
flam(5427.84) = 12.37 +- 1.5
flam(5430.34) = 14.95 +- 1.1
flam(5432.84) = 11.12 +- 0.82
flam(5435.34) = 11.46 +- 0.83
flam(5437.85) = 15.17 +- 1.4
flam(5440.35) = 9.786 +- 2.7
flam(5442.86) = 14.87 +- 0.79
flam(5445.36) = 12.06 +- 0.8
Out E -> 13.2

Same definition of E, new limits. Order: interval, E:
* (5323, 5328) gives 12.7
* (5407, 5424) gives 13.0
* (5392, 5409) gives 12.2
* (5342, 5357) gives 13.0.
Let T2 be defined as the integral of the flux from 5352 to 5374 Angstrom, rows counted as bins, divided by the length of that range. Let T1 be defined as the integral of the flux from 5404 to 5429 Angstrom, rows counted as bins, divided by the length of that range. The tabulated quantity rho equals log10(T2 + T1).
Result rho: 1.42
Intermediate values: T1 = 12.6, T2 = 13.6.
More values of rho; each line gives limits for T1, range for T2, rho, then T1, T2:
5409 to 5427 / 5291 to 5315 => 1.43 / 13.1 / 13.5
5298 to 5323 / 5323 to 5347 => 1.43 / 13.8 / 12.9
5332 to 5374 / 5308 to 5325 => 1.43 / 13.4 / 13.7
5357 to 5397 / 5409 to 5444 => 1.42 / 13.3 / 12.9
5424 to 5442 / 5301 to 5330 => 1.42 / 12.5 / 13.6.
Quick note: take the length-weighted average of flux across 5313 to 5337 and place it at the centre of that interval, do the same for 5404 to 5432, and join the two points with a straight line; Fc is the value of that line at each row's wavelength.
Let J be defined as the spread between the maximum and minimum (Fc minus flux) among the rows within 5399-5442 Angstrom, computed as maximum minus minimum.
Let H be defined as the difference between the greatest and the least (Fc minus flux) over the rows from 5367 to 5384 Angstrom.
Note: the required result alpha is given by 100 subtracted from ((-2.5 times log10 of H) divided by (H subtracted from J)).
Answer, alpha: -101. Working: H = 3.7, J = 5.38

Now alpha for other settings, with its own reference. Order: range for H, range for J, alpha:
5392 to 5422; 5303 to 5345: -97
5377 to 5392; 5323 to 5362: -102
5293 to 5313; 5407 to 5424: -189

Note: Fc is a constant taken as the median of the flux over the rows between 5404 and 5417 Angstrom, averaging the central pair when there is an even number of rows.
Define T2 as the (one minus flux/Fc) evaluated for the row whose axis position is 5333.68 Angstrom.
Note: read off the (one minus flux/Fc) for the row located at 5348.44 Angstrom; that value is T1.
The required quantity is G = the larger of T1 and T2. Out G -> -0.096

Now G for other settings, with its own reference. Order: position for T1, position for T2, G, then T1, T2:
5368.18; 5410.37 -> -0.122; -0.28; -0.122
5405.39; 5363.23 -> 0.070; 0.07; -0.134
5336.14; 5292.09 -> -0.112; -0.12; -0.112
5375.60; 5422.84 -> -0.122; -0.12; -0.161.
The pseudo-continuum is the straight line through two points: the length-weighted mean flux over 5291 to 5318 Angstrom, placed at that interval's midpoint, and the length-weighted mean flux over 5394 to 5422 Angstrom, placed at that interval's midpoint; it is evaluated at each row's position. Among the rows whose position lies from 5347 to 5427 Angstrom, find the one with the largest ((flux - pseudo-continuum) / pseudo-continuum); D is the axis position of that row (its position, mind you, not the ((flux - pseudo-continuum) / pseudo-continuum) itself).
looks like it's 5400.41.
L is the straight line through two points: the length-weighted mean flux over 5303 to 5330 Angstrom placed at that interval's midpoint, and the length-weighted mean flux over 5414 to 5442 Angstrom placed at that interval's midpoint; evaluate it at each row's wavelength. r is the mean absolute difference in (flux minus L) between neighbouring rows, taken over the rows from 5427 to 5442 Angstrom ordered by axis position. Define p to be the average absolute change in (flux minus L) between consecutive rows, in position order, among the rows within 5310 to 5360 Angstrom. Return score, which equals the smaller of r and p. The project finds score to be 1.01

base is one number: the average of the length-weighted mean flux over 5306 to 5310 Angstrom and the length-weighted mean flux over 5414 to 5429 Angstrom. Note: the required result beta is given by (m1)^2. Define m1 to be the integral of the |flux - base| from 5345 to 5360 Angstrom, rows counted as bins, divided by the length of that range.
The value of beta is 0.58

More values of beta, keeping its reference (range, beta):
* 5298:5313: 1.42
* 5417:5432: 0.87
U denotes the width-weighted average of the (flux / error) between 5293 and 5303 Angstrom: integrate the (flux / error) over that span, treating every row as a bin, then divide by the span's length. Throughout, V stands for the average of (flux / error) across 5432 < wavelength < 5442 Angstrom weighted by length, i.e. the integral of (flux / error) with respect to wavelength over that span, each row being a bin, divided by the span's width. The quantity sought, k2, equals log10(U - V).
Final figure 0.50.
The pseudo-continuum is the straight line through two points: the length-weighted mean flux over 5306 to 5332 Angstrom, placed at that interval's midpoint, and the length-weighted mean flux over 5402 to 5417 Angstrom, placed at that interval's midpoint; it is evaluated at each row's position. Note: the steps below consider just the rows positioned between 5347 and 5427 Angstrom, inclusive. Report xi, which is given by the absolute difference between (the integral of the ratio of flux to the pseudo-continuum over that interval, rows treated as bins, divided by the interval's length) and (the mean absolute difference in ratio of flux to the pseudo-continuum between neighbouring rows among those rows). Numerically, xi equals 0.951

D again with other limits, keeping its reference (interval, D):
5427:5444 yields 5437.85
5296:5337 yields 5301.84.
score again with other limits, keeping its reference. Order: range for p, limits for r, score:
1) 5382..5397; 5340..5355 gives 0.52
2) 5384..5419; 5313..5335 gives 1.08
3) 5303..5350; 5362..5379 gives 1.10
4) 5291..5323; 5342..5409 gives 1.21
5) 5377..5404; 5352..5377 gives 1.20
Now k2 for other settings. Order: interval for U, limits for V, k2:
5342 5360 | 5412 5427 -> -1.73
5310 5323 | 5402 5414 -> 0.82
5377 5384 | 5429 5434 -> -0.52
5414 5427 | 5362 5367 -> 0.67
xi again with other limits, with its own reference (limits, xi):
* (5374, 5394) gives 0.968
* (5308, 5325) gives 0.946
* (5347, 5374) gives 0.970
